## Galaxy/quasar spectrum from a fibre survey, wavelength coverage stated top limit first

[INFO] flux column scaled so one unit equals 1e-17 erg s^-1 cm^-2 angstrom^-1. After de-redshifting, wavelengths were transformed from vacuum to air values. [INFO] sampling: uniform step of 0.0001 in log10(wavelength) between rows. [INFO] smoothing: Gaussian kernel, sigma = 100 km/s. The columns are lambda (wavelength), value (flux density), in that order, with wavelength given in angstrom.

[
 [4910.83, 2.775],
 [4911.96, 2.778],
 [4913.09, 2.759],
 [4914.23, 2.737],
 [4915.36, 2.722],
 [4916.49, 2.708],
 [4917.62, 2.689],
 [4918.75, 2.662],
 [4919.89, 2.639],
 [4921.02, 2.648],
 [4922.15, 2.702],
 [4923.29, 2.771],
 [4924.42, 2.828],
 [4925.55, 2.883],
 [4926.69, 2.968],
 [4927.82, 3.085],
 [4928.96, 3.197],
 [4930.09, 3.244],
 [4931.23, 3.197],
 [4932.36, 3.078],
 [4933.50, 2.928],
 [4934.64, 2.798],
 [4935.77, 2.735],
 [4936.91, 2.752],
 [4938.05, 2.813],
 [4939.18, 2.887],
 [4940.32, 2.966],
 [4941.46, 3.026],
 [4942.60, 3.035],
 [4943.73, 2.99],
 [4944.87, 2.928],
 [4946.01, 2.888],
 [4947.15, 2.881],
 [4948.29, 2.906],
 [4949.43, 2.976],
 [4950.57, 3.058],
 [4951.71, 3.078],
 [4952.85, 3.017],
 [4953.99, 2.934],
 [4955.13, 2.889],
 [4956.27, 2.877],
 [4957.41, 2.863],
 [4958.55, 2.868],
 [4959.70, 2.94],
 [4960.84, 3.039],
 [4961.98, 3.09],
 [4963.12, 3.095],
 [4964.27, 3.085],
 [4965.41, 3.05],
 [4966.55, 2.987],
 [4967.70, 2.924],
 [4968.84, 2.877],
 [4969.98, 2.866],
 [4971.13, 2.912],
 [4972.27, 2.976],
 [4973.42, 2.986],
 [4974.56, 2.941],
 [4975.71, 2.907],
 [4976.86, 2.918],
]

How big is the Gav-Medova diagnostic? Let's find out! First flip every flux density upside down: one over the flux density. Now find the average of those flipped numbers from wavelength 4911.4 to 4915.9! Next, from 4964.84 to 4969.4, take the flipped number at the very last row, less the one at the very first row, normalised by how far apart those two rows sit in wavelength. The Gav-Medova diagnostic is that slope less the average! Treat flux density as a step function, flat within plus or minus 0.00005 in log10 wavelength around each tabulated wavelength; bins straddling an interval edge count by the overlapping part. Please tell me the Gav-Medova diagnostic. -0.358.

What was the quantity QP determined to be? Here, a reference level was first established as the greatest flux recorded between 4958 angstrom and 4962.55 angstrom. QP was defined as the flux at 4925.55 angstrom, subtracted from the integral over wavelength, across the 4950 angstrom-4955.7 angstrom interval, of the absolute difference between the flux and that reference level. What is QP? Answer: -2.34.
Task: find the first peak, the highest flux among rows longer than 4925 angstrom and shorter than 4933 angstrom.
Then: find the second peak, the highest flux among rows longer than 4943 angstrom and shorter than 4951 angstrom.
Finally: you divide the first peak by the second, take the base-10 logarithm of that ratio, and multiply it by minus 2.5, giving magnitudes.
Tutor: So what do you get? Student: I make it -0.06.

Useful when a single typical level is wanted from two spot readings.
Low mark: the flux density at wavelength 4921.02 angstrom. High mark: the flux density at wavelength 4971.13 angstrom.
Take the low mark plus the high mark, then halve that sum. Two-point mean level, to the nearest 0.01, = 2.78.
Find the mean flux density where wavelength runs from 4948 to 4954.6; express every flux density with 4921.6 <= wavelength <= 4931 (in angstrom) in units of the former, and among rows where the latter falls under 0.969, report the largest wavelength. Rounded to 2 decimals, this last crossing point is 4925.55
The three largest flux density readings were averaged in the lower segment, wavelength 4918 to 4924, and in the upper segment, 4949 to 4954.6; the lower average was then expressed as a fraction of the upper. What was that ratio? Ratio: 0.89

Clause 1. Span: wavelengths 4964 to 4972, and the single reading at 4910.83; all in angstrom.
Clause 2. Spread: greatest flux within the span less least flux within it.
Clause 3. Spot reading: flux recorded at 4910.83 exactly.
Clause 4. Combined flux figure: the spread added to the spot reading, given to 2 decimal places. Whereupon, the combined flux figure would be 2.99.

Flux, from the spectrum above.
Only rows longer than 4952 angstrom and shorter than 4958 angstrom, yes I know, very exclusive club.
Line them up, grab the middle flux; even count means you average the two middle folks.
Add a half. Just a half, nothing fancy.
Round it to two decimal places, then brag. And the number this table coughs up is 3.39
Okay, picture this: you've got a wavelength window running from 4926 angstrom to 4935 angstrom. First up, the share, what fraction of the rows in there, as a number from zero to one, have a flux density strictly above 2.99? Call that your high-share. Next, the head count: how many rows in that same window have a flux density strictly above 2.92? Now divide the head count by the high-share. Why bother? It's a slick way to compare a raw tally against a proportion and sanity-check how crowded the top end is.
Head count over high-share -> 11.2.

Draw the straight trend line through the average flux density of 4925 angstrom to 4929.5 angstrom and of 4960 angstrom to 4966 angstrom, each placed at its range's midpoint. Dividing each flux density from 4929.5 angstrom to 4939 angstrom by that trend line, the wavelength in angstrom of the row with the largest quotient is 4930.09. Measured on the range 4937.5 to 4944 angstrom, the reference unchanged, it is 4942.60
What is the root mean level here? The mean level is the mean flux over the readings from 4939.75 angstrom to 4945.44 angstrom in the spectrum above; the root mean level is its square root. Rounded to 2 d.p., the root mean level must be 1.73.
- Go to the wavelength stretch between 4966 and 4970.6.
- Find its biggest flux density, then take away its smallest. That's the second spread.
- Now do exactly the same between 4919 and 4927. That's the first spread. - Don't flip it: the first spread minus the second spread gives 0.21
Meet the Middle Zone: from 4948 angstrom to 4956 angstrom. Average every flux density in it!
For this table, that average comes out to 2.98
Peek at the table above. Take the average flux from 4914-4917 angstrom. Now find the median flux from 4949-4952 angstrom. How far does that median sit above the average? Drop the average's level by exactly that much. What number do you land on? 2.39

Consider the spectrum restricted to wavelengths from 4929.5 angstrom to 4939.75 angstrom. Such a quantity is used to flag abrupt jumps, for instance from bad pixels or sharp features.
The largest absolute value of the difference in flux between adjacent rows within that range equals 0.150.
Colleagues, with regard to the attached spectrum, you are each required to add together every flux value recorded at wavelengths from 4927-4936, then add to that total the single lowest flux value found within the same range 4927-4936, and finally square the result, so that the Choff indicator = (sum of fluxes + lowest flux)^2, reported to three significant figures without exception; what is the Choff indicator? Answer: 729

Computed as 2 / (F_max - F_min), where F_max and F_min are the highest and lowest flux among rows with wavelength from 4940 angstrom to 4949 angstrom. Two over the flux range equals 13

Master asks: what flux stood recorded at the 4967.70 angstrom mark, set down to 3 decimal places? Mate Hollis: 2.924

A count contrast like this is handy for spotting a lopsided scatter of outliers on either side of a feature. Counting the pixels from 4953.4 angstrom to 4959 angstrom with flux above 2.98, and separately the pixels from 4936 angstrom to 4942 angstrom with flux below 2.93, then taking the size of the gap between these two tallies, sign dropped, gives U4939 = 3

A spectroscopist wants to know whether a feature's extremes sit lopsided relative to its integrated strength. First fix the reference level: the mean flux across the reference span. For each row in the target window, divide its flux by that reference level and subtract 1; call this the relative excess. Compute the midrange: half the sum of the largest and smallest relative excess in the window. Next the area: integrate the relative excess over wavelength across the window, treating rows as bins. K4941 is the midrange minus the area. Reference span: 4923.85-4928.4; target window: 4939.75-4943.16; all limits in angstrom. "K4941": -0.06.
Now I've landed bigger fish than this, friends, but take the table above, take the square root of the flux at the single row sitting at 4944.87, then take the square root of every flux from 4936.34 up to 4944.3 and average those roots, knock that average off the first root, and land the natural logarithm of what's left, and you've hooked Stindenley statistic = -7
